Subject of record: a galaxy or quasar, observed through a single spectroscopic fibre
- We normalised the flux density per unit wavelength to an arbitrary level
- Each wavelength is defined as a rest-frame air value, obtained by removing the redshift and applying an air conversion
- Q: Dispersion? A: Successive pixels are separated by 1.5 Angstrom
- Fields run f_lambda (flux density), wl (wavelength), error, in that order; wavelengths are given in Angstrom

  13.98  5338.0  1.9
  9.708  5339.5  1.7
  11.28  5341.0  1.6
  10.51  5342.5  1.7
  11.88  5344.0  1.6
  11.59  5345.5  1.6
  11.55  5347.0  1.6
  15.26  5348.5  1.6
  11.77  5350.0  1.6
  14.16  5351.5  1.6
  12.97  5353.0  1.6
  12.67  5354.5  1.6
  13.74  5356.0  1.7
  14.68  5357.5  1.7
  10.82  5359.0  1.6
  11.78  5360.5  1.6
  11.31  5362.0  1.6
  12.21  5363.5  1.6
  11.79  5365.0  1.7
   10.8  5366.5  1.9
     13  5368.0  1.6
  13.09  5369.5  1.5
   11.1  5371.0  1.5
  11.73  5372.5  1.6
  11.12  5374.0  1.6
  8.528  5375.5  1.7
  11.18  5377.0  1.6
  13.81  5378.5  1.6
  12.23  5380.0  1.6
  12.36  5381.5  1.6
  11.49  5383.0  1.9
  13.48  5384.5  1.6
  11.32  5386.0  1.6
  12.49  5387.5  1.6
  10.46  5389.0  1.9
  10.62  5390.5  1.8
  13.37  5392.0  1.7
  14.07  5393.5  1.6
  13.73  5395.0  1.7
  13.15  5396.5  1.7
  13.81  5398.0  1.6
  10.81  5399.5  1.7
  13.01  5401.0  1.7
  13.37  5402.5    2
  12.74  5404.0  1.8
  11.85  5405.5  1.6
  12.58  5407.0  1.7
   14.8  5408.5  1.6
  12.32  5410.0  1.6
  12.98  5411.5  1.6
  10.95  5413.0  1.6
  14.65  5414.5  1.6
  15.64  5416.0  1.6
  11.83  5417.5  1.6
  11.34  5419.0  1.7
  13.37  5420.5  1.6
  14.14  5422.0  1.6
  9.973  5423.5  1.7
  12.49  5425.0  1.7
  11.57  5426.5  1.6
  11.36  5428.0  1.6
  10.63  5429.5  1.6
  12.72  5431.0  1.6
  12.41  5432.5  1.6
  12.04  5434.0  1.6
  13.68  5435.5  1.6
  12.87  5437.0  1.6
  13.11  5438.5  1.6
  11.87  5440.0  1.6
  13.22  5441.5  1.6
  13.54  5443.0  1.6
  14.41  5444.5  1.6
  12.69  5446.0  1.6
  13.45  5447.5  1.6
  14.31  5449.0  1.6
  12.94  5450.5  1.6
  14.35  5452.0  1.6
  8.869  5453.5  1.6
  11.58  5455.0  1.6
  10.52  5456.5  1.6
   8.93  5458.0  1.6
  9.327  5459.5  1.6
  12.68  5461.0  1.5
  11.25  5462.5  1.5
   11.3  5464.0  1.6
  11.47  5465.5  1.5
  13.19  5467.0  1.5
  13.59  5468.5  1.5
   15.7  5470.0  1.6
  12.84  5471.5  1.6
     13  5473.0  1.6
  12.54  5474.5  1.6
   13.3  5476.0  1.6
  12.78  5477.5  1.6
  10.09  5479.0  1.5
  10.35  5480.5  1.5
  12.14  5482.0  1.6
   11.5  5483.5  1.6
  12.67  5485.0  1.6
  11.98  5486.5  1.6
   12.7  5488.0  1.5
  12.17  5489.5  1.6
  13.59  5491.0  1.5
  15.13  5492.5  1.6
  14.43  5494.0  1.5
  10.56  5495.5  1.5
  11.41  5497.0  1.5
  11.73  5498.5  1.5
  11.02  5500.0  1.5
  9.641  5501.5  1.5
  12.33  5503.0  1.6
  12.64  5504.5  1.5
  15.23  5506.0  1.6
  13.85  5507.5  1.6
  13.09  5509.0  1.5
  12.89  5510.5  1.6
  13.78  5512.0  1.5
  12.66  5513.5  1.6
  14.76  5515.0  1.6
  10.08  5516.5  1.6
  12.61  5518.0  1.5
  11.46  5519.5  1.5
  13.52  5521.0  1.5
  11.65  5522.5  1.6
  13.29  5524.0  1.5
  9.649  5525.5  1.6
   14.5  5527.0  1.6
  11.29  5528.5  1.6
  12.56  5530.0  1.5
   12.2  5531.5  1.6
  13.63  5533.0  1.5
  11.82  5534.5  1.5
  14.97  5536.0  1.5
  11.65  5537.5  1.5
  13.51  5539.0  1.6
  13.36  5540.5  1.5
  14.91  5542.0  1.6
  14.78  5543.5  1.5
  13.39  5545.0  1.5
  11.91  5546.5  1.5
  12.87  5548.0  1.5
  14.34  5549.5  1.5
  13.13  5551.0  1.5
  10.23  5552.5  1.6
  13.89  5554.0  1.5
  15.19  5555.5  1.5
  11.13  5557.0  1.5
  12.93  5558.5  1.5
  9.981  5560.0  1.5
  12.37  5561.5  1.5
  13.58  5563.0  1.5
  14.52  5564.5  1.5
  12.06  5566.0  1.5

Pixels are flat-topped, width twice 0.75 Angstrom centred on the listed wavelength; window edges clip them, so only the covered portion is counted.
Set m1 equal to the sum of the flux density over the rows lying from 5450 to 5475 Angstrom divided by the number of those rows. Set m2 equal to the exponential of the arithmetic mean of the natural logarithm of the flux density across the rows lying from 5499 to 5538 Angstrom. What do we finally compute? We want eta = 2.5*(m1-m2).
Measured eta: -1.2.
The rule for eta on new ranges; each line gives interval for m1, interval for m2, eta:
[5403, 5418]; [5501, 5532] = 1.4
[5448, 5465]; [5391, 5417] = -4.1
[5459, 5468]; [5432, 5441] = -2.8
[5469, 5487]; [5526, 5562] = -1.1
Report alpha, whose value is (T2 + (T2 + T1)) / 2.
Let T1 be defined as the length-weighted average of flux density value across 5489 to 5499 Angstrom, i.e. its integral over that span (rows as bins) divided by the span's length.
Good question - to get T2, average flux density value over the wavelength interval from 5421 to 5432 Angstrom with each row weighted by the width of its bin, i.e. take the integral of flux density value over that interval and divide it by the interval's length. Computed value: 18.27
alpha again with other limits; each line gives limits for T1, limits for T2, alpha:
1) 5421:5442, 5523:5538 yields 18.70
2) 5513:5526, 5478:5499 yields 18.30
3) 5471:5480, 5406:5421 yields 19.20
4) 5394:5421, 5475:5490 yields 18.45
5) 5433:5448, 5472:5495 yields 19.07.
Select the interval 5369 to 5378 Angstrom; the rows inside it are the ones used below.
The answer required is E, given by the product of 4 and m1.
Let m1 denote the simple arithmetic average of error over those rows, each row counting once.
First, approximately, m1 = 1.58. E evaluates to 6.33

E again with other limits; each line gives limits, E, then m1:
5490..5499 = 6.07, 1.52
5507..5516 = 6.27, 1.57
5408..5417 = 6.40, 1.60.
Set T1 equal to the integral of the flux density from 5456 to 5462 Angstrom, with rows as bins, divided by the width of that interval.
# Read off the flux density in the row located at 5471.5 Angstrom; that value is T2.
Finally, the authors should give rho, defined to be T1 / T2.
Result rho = 0.81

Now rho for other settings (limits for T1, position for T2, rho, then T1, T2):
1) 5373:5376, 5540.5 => 0.76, 10.1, 13.36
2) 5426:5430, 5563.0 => 0.82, 11.2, 13.58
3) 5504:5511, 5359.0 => 1.26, 13.6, 10.82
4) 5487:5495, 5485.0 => 1.06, 13.5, 12.67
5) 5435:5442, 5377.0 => 1.16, 12.9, 11.18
